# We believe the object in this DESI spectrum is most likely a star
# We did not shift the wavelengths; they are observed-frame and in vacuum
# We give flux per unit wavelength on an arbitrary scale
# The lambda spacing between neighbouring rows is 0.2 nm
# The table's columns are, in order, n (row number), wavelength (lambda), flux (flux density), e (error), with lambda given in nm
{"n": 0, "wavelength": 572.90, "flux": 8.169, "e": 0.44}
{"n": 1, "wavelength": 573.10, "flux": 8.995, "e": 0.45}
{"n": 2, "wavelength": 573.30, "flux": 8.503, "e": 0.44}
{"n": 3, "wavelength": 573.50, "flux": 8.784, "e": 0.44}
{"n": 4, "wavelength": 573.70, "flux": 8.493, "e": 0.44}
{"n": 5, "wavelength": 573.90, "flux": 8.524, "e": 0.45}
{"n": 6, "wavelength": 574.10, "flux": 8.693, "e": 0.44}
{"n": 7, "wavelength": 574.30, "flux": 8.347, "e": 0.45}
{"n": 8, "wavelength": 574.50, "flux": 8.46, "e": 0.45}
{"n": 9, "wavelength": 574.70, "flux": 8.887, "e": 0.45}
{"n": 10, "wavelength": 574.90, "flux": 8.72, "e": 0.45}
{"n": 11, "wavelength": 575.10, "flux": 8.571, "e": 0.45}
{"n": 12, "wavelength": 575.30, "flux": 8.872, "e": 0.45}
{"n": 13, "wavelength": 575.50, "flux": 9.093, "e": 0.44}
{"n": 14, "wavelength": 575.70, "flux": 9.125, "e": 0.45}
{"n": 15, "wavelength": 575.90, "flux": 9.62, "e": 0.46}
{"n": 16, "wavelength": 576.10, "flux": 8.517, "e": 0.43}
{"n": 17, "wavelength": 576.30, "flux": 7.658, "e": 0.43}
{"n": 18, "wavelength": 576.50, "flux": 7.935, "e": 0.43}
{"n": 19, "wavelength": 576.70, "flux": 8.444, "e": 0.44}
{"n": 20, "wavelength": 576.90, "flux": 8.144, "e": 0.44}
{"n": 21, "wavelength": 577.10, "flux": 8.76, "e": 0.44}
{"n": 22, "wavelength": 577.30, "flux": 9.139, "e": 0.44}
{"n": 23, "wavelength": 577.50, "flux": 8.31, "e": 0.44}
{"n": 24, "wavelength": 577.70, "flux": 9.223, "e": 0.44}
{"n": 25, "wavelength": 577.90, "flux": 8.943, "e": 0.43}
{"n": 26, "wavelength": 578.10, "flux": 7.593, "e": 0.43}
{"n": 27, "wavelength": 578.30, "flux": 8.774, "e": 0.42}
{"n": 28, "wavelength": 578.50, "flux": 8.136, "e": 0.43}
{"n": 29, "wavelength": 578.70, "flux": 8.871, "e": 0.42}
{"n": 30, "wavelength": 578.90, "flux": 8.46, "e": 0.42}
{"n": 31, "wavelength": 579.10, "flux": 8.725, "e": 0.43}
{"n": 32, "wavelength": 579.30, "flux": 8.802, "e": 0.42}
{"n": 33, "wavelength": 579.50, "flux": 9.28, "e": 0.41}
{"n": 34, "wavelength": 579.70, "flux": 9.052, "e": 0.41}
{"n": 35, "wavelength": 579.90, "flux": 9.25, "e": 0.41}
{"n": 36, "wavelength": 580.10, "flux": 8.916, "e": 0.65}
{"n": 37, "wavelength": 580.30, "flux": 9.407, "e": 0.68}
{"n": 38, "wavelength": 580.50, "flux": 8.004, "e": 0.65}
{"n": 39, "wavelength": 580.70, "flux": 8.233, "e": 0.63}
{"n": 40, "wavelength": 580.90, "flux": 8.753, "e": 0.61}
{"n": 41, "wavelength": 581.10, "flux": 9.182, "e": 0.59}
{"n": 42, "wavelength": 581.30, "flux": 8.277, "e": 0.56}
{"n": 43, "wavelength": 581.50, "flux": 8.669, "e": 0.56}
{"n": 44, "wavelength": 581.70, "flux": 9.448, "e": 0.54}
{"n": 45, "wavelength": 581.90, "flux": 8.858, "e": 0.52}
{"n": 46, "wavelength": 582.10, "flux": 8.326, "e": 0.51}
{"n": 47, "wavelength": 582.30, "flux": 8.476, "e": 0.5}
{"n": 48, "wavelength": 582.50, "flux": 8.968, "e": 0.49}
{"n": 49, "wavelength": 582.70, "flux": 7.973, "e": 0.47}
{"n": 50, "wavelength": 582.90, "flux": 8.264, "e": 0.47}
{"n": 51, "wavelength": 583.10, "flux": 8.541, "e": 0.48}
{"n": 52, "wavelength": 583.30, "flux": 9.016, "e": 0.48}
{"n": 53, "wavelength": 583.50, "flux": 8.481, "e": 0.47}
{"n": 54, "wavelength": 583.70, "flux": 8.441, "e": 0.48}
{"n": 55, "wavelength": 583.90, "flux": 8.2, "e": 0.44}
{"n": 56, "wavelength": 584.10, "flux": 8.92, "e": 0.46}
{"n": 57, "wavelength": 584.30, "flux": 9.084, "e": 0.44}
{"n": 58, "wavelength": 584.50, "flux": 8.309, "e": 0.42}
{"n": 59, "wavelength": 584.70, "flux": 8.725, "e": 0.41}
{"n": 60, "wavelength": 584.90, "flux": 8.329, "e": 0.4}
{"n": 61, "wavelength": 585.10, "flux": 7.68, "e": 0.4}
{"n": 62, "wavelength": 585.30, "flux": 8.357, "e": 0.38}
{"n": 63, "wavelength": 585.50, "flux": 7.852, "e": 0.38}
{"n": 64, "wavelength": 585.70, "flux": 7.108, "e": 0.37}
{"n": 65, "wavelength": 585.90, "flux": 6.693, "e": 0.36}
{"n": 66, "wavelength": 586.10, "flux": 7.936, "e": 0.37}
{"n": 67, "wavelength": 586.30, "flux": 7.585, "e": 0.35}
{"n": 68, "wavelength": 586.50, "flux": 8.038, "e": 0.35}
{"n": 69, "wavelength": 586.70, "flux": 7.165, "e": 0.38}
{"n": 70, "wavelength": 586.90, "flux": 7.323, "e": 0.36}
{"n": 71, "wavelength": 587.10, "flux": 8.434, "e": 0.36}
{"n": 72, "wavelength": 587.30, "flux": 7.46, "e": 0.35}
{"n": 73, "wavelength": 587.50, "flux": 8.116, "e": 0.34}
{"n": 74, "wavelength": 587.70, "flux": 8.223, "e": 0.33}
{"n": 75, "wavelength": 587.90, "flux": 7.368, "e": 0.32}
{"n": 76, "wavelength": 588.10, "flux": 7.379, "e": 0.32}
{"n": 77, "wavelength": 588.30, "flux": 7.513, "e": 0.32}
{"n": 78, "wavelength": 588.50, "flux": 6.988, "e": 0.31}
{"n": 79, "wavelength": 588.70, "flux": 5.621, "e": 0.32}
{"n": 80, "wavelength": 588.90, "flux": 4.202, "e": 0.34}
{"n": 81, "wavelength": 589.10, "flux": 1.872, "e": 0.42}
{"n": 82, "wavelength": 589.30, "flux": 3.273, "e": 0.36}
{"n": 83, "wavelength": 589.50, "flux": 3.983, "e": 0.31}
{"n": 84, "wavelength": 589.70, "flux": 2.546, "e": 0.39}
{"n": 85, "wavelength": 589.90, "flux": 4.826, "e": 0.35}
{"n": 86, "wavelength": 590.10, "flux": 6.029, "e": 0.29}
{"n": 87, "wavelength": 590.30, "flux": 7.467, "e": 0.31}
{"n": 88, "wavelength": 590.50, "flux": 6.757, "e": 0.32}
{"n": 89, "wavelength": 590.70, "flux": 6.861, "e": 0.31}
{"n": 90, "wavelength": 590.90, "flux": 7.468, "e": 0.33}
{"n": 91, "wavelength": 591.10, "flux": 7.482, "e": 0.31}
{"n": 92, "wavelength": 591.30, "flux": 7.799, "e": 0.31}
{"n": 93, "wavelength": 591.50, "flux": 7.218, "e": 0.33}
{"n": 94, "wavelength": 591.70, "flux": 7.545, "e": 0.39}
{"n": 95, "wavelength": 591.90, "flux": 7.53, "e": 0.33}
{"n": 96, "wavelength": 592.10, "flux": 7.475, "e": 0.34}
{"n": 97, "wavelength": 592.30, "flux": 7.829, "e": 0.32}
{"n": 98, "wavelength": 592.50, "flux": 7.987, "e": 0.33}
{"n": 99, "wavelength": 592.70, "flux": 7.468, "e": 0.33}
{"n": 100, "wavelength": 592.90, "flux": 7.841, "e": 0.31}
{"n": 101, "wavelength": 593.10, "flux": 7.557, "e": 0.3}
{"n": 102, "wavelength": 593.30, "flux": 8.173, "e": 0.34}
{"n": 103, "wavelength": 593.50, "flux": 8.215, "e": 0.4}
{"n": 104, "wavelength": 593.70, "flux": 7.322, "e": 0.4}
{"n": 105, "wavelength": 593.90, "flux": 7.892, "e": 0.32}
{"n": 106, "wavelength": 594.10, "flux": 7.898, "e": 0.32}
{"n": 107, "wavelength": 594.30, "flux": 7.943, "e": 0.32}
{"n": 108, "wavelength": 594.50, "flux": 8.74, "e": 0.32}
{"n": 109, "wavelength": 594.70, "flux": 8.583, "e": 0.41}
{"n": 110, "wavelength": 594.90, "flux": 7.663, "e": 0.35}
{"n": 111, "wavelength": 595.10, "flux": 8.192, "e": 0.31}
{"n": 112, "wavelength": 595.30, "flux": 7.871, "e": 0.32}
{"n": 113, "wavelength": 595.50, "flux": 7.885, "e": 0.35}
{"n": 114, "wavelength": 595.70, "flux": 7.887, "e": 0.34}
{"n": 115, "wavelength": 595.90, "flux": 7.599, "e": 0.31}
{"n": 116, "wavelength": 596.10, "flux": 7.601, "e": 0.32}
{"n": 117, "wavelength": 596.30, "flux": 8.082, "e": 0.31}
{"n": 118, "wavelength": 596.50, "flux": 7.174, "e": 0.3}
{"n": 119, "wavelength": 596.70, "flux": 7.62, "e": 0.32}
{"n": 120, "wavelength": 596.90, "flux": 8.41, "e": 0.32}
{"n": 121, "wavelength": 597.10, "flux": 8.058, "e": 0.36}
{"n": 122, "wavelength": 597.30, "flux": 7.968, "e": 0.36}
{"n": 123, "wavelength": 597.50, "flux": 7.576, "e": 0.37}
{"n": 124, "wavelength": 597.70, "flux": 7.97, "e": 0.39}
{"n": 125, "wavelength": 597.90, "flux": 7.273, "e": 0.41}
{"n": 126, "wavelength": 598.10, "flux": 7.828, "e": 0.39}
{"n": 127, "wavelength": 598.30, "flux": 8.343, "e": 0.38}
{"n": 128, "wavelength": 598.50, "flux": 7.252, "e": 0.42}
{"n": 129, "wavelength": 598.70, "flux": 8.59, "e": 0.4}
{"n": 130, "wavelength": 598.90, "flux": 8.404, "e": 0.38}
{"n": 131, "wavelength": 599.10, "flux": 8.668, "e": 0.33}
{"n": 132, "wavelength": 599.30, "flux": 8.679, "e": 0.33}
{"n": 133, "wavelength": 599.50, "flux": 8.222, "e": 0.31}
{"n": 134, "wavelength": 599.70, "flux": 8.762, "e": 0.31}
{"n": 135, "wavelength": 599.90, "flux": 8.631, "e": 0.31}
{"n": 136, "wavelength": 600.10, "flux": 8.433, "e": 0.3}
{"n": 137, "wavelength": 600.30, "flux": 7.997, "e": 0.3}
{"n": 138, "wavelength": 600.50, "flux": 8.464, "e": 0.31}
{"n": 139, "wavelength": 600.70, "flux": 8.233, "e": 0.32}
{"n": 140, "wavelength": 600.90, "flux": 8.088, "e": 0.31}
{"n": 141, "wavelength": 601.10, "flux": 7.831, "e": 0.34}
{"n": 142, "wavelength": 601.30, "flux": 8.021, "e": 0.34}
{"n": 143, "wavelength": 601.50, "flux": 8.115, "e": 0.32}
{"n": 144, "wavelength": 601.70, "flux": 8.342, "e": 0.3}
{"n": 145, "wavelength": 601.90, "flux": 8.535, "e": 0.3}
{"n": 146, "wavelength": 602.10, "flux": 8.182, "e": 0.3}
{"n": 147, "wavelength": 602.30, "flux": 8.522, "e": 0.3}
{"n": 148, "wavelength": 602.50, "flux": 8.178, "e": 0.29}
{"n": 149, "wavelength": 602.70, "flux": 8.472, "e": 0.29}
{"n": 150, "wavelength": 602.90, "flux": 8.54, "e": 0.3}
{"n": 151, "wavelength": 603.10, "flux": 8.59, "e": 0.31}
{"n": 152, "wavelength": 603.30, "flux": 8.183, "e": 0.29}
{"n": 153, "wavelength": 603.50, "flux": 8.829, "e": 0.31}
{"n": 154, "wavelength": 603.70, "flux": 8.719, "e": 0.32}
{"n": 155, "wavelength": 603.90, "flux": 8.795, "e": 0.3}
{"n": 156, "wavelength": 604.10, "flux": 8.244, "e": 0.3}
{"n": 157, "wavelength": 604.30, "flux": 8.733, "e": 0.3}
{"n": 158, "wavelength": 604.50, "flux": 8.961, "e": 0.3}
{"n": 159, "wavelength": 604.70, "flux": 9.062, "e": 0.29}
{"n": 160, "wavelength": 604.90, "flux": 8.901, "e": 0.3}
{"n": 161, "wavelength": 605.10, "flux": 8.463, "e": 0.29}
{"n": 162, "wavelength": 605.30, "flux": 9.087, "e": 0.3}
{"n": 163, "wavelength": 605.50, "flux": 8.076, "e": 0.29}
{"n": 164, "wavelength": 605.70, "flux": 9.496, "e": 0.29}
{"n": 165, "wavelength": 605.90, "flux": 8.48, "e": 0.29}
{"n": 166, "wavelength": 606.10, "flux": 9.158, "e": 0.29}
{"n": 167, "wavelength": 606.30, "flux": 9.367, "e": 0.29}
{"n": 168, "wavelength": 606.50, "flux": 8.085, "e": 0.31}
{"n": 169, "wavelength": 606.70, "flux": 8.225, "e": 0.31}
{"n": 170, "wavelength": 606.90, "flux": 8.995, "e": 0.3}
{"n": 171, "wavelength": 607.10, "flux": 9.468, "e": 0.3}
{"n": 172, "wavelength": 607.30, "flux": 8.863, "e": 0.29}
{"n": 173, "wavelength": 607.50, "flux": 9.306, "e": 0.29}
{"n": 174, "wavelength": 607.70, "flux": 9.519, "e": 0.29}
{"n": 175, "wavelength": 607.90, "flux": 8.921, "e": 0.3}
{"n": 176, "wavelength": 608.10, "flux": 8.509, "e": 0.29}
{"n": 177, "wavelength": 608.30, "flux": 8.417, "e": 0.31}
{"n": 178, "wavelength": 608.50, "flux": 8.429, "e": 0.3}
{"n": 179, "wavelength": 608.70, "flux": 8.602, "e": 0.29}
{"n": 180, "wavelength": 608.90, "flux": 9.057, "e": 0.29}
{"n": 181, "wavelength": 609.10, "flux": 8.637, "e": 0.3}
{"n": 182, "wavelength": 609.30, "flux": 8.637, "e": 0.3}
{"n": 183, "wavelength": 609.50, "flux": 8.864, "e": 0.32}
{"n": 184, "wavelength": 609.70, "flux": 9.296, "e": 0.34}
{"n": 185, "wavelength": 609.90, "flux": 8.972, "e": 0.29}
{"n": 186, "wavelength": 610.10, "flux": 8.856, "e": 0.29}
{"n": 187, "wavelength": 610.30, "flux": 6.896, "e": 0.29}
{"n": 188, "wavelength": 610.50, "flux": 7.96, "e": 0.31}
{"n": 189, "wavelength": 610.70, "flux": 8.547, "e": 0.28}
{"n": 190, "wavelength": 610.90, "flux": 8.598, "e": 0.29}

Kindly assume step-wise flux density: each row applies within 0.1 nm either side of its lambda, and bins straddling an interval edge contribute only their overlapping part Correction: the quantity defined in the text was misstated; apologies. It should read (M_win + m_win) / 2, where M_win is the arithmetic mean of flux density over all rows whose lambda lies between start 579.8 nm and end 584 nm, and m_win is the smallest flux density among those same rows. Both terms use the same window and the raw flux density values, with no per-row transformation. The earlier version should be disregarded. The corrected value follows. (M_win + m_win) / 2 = 8.3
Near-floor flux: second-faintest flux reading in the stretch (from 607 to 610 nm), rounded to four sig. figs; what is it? 8.429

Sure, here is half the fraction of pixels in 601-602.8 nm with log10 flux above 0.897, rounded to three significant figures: 0.444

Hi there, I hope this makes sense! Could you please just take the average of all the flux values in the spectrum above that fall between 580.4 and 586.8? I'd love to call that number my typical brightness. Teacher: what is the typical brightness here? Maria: 8.3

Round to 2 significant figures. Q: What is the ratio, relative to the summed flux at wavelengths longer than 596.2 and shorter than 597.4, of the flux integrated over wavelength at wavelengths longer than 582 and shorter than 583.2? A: 0.21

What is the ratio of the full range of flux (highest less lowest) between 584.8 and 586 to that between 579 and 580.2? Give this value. 3.0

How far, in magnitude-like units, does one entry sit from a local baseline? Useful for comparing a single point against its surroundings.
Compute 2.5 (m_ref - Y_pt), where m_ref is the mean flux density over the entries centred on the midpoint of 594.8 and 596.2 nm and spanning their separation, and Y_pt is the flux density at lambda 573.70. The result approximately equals -1.7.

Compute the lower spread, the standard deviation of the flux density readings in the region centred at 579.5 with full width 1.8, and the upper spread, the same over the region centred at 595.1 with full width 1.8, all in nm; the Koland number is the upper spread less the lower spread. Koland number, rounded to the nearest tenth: 0.1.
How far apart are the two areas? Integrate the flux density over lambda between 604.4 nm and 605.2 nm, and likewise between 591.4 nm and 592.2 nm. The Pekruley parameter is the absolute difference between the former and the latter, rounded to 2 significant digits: 1.1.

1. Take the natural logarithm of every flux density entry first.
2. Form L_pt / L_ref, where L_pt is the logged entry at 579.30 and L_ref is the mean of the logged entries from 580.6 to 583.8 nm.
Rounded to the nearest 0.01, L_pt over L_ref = 1.01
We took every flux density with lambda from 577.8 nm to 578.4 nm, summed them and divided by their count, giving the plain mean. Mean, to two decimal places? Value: 8.44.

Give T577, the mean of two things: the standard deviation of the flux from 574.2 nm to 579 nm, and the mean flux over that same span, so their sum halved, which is 4.55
